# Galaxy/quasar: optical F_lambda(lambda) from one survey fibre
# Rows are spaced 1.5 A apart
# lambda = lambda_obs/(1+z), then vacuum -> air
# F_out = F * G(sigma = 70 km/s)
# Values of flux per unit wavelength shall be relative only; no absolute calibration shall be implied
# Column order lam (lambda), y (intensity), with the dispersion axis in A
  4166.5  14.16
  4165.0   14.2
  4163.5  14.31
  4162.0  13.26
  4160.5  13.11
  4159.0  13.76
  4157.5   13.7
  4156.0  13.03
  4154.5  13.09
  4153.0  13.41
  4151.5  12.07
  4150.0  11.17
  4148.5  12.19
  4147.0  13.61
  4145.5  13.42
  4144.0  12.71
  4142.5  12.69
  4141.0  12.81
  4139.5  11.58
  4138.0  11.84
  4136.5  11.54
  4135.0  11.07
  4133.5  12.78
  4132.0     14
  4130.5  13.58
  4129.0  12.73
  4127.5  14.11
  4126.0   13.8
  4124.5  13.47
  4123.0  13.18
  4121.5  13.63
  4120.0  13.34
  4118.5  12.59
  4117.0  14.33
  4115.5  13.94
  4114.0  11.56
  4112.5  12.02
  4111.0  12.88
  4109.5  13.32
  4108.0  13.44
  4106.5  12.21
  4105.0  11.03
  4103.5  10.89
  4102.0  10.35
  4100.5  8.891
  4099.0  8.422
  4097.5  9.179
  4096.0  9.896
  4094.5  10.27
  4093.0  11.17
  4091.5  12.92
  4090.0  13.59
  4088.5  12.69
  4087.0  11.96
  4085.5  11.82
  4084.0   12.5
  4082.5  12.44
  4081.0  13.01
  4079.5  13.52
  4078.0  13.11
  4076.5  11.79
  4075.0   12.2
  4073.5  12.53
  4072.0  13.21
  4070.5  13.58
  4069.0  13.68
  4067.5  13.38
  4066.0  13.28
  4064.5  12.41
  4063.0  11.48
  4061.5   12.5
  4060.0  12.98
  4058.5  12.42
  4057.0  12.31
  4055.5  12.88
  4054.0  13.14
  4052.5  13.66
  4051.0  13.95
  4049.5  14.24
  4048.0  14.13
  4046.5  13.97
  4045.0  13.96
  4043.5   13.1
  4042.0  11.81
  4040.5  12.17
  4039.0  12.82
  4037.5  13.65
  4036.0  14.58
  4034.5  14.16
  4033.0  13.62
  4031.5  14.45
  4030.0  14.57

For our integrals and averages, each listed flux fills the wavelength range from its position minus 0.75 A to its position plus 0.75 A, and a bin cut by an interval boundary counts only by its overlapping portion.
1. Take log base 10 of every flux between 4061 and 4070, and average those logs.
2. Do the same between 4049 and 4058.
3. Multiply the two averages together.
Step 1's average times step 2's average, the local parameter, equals 1.24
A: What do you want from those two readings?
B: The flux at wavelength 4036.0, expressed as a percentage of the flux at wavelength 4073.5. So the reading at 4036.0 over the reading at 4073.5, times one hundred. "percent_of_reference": 116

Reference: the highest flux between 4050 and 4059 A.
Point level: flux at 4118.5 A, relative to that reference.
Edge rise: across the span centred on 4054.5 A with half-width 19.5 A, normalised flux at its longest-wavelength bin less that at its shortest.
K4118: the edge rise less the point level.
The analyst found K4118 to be -1.05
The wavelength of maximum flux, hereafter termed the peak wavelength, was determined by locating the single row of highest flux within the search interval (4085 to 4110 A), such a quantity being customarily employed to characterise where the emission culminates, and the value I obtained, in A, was 4090.0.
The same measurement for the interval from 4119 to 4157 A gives 4127.5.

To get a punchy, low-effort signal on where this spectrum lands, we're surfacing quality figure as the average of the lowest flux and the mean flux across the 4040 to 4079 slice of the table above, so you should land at 12.2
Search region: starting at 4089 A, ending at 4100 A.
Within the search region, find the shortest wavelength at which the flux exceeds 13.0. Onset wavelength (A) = 4090.0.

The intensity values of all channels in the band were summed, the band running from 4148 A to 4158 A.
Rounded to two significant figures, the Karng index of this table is 89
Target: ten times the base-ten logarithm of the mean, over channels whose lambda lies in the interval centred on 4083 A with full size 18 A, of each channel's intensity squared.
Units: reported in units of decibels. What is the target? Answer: 22.0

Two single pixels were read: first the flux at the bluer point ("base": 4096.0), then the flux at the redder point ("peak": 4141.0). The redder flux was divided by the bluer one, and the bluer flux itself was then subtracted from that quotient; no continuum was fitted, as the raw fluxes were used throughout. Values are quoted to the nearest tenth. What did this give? -8.6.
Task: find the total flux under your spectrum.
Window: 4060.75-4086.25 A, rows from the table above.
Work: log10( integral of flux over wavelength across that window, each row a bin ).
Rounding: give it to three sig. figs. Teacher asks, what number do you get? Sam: 2.51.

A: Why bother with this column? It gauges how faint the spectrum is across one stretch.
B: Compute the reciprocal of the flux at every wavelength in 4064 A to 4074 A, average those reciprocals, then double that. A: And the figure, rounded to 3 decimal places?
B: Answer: 0.152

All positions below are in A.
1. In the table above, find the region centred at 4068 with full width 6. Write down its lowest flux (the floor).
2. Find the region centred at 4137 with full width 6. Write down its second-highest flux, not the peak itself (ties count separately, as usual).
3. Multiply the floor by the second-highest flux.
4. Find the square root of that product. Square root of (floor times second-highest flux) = 12.4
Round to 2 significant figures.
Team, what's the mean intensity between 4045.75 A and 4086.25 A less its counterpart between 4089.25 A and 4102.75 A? 2.4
